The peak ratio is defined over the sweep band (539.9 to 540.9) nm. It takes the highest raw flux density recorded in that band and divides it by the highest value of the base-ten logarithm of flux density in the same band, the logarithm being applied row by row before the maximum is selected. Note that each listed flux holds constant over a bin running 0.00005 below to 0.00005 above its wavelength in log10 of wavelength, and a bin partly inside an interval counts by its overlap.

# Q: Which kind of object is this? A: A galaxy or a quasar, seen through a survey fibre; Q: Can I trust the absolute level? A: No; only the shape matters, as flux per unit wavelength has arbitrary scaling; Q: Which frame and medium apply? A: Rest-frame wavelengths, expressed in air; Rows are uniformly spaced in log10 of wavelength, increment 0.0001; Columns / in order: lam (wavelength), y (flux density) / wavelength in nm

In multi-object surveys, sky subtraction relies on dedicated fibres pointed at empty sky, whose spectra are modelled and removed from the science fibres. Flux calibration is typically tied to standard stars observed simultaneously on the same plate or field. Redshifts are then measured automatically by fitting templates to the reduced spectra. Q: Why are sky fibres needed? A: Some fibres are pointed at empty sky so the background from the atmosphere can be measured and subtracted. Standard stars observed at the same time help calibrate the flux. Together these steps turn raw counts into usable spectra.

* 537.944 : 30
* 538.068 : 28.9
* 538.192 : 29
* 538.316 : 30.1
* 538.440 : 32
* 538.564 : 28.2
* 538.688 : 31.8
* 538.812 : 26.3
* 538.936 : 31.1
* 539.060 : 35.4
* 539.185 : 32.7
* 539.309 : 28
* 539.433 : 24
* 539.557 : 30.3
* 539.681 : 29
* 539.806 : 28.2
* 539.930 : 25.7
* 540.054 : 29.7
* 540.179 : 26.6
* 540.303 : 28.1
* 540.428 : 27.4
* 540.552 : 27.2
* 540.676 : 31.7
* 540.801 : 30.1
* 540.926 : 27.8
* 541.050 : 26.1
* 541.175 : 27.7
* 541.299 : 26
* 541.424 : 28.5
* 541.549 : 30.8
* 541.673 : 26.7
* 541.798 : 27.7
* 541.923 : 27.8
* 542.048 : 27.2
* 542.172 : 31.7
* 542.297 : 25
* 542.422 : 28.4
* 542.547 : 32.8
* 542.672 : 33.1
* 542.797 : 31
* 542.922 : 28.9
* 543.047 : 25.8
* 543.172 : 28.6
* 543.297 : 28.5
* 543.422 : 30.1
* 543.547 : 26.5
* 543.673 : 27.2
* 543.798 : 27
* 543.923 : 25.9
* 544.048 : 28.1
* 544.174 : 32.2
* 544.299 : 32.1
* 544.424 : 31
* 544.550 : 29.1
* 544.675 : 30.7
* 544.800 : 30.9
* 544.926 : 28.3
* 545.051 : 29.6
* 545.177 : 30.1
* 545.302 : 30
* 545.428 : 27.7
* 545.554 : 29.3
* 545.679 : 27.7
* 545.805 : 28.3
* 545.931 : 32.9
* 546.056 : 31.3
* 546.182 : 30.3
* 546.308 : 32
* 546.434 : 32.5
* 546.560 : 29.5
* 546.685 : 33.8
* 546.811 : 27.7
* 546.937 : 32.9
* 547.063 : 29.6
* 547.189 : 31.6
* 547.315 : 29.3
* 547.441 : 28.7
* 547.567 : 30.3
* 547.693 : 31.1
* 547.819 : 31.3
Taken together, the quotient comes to 21.1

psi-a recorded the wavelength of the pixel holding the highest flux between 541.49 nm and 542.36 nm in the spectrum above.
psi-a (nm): 542.172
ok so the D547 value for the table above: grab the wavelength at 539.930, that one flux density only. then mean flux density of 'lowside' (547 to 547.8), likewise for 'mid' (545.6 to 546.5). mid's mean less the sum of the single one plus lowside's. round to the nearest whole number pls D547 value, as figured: -25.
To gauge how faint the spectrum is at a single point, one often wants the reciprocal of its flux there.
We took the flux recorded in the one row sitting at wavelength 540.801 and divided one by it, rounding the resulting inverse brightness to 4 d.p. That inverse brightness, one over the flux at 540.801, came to 0.0332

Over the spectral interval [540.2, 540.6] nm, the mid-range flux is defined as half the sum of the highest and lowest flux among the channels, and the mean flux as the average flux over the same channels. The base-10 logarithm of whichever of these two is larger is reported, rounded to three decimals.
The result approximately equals 1.442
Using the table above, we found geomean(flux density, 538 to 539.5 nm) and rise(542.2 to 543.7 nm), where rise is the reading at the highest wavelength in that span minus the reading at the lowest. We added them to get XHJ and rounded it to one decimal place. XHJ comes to 31.8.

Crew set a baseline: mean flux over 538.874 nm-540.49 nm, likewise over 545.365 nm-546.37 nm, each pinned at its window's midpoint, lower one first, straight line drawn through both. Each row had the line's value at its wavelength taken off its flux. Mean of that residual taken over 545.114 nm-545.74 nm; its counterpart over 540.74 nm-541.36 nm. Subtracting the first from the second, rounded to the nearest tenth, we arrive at -0.7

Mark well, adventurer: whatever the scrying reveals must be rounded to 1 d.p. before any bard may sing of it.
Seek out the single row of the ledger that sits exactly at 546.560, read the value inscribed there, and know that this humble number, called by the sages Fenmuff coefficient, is 29.5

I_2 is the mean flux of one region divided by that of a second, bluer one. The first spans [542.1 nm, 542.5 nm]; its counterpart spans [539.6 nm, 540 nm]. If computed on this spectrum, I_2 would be 1.03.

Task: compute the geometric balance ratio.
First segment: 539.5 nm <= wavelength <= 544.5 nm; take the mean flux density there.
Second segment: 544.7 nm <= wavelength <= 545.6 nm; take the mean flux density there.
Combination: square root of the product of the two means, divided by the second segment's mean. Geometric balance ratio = 0.99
